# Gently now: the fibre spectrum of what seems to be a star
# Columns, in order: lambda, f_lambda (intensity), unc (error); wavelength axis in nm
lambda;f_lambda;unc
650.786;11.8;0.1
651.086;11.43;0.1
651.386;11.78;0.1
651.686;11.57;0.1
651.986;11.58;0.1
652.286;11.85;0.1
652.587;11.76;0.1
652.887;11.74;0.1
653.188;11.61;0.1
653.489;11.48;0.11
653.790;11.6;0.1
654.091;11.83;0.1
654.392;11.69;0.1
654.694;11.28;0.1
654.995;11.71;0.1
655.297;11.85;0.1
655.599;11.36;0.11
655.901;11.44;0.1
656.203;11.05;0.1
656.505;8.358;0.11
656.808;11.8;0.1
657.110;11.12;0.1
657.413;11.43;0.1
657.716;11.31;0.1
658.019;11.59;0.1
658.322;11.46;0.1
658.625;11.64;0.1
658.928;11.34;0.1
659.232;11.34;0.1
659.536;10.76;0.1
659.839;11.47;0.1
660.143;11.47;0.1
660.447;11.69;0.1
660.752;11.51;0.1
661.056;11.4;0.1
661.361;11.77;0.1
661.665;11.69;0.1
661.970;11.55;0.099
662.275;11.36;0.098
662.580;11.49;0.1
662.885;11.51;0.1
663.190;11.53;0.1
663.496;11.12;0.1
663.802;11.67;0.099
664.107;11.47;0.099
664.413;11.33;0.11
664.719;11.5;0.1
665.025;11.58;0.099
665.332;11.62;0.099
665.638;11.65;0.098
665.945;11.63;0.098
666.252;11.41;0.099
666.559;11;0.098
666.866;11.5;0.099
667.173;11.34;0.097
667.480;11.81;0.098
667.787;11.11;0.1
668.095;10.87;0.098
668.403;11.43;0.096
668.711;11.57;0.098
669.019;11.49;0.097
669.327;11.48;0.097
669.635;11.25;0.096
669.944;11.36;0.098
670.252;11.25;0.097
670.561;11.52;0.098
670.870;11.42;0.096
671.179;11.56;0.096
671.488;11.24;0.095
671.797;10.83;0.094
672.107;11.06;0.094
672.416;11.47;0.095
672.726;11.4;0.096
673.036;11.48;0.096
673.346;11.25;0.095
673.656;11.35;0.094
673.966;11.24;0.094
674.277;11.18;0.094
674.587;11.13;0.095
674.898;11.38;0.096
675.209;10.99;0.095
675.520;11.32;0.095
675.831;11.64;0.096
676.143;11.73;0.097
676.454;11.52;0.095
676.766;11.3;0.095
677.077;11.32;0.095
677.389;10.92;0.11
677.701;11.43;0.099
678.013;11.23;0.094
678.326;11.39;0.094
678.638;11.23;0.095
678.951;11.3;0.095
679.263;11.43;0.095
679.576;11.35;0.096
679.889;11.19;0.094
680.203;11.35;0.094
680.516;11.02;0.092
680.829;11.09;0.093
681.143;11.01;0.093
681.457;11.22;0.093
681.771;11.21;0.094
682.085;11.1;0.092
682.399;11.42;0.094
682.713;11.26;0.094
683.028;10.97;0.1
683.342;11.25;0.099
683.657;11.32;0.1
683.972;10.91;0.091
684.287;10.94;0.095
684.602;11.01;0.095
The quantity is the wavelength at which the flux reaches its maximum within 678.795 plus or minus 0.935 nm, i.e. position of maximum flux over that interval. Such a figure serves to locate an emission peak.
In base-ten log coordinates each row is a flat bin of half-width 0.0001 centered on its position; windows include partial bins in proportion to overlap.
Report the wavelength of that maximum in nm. 679.263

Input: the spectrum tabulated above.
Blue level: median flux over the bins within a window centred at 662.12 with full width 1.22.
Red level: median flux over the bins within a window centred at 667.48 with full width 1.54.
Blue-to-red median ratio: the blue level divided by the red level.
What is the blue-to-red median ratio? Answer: 1.02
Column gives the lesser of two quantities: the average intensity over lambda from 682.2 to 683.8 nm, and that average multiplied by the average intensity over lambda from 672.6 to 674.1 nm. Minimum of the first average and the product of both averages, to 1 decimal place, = 11.2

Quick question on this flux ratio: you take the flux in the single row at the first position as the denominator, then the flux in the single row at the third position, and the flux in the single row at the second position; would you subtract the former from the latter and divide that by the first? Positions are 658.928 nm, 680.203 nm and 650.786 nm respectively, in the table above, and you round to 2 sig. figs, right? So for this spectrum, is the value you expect 0.040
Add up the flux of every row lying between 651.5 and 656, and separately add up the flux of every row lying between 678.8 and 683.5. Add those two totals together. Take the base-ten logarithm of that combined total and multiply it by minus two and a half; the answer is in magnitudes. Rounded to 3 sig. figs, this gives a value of -6.34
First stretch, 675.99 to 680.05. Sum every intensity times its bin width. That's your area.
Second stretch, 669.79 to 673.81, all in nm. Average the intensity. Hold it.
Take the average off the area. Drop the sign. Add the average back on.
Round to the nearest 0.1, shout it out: 46.0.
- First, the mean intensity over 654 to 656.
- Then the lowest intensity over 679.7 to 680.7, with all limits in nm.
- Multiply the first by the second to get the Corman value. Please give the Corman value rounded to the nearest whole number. 128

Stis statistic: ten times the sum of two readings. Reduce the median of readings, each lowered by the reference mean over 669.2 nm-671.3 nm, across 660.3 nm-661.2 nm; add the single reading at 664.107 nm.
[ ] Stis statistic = 116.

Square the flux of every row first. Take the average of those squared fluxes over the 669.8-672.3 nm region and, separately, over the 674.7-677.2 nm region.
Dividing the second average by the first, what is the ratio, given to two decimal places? 1.02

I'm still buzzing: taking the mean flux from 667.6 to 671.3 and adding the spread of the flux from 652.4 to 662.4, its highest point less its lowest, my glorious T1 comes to 14.9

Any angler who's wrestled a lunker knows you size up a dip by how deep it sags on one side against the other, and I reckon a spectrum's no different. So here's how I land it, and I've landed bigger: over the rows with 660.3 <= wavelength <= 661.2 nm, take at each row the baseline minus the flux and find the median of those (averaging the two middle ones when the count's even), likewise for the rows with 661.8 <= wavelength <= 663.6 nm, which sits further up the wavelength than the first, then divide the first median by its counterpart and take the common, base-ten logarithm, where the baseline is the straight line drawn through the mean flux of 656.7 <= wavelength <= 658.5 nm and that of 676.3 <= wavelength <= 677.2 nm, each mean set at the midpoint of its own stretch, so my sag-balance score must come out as 0.02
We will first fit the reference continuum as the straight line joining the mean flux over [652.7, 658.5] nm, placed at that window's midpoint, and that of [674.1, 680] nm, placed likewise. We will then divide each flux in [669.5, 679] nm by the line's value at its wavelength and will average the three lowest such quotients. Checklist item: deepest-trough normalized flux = 0.96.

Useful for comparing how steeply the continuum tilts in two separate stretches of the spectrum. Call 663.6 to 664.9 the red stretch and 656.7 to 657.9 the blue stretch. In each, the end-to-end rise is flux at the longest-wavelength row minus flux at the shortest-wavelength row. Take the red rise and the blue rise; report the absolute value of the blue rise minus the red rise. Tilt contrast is 0.32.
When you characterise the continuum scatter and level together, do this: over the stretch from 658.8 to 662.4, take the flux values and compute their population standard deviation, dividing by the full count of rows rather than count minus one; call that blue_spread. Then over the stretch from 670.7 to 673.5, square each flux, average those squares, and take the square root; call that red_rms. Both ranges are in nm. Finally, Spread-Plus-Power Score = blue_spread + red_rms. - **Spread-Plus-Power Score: 11.6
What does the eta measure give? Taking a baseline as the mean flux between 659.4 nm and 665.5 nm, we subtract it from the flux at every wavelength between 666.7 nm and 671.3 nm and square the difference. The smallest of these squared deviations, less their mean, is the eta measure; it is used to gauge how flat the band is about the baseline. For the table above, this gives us -0.05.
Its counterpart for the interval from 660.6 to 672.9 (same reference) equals -0.05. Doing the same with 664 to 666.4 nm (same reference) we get -0.01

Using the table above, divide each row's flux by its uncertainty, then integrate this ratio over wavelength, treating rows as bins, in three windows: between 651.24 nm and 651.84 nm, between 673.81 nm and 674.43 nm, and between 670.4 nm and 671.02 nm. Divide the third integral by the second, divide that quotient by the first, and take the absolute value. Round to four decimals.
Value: 0.0141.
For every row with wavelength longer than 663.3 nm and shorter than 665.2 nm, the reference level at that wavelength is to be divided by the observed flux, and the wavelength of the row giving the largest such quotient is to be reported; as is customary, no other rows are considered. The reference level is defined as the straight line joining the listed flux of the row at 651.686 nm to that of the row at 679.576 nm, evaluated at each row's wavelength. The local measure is 663.496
